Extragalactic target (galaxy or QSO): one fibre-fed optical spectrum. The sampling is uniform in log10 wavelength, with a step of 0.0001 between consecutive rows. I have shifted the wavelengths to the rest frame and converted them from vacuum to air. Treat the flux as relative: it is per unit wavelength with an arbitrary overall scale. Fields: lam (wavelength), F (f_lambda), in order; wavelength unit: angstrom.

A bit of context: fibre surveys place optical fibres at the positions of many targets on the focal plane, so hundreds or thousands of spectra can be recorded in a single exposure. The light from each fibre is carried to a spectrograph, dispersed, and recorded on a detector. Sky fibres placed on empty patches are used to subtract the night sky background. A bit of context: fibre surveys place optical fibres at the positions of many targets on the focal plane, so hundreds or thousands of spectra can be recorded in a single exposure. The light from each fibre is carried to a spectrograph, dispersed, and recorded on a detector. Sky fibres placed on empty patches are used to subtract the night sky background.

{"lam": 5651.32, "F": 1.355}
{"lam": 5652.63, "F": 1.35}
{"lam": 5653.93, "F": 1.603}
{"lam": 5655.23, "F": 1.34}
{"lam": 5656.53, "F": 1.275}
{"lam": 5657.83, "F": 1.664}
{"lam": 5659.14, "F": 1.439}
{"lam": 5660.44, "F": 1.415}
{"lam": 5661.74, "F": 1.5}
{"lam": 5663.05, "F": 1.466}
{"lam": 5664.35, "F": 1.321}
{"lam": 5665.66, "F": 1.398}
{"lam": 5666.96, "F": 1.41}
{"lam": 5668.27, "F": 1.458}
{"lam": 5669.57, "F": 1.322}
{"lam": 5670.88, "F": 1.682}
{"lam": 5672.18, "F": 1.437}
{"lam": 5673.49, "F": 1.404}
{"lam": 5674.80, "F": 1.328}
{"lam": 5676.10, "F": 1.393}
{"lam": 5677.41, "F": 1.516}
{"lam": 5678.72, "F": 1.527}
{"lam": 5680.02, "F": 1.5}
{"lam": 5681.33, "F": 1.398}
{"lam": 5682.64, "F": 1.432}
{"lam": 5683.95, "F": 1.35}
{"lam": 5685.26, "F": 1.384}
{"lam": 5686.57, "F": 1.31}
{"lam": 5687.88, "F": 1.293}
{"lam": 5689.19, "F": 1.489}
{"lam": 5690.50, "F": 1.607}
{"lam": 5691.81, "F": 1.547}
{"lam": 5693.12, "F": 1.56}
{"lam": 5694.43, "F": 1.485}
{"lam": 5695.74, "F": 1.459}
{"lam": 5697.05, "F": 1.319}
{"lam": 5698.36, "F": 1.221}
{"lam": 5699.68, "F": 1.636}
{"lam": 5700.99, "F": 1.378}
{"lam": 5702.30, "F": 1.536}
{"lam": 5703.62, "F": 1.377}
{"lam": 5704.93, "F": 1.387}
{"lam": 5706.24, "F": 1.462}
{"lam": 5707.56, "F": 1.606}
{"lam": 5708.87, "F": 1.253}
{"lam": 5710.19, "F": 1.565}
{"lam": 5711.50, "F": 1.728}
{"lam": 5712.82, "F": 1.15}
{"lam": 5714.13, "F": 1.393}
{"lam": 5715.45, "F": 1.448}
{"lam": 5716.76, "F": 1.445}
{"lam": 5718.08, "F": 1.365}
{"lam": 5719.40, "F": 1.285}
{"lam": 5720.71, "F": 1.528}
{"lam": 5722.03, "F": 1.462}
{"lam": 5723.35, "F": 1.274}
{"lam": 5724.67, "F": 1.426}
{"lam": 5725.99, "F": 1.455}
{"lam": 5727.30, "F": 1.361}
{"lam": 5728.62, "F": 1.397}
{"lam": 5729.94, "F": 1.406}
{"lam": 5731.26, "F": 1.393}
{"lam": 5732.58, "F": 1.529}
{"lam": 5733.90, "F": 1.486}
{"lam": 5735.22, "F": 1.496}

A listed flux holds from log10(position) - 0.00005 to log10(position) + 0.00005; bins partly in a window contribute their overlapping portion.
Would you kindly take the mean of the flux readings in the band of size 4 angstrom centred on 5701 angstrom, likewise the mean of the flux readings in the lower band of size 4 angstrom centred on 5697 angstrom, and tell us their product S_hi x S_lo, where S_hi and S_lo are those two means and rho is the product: 2.02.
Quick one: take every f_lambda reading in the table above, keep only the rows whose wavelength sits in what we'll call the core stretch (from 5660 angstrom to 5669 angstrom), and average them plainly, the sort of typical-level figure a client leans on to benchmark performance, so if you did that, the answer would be 1.42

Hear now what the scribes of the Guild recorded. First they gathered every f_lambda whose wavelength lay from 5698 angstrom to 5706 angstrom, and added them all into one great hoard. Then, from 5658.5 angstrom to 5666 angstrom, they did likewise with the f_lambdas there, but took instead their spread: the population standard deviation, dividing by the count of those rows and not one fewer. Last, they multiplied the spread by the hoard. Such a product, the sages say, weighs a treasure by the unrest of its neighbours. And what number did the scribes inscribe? 0.48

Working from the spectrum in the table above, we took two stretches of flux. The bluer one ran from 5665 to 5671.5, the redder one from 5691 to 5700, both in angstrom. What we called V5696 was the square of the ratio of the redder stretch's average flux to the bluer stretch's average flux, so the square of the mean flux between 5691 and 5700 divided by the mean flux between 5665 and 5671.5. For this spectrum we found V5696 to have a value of 1.01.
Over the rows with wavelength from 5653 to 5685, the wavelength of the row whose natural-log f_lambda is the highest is 5670.88 angstrom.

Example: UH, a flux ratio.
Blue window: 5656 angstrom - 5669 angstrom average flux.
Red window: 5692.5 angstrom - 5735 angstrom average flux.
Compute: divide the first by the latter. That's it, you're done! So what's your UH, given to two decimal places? 1.00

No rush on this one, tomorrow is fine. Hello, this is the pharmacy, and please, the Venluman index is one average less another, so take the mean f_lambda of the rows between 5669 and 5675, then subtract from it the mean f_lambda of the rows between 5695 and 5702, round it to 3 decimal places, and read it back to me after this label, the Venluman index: 0.032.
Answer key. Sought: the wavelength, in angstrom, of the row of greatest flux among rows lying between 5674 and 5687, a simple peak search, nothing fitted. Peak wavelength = 5678.72 angstrom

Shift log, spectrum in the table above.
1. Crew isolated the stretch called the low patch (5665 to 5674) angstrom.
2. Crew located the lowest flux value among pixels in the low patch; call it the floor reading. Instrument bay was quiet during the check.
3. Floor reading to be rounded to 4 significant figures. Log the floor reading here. 1.322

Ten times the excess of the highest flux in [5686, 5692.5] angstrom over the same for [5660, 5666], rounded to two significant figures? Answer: 1.1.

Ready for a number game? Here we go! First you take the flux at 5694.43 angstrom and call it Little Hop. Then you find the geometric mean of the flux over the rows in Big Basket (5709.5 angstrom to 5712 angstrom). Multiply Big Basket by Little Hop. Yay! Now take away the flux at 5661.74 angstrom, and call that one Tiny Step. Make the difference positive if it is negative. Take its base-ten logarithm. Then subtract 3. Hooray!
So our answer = -3.0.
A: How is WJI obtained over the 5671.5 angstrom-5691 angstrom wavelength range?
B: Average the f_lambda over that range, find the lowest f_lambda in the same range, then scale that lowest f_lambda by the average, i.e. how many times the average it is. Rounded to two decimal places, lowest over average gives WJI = 0.91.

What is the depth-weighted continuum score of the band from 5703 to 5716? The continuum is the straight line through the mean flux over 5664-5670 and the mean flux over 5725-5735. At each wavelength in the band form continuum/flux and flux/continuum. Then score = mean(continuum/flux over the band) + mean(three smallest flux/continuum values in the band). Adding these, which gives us 1.89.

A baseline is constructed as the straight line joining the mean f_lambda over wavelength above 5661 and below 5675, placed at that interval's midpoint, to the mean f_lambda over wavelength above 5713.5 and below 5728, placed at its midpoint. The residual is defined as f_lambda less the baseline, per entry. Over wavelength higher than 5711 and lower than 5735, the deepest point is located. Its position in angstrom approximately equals 5712.82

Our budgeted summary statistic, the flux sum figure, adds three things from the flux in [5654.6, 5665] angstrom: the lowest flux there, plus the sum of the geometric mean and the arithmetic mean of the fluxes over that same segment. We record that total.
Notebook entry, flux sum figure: 4.13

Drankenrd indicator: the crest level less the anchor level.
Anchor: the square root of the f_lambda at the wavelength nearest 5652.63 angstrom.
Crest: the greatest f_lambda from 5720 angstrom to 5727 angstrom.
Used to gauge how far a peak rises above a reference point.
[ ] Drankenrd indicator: 0.366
